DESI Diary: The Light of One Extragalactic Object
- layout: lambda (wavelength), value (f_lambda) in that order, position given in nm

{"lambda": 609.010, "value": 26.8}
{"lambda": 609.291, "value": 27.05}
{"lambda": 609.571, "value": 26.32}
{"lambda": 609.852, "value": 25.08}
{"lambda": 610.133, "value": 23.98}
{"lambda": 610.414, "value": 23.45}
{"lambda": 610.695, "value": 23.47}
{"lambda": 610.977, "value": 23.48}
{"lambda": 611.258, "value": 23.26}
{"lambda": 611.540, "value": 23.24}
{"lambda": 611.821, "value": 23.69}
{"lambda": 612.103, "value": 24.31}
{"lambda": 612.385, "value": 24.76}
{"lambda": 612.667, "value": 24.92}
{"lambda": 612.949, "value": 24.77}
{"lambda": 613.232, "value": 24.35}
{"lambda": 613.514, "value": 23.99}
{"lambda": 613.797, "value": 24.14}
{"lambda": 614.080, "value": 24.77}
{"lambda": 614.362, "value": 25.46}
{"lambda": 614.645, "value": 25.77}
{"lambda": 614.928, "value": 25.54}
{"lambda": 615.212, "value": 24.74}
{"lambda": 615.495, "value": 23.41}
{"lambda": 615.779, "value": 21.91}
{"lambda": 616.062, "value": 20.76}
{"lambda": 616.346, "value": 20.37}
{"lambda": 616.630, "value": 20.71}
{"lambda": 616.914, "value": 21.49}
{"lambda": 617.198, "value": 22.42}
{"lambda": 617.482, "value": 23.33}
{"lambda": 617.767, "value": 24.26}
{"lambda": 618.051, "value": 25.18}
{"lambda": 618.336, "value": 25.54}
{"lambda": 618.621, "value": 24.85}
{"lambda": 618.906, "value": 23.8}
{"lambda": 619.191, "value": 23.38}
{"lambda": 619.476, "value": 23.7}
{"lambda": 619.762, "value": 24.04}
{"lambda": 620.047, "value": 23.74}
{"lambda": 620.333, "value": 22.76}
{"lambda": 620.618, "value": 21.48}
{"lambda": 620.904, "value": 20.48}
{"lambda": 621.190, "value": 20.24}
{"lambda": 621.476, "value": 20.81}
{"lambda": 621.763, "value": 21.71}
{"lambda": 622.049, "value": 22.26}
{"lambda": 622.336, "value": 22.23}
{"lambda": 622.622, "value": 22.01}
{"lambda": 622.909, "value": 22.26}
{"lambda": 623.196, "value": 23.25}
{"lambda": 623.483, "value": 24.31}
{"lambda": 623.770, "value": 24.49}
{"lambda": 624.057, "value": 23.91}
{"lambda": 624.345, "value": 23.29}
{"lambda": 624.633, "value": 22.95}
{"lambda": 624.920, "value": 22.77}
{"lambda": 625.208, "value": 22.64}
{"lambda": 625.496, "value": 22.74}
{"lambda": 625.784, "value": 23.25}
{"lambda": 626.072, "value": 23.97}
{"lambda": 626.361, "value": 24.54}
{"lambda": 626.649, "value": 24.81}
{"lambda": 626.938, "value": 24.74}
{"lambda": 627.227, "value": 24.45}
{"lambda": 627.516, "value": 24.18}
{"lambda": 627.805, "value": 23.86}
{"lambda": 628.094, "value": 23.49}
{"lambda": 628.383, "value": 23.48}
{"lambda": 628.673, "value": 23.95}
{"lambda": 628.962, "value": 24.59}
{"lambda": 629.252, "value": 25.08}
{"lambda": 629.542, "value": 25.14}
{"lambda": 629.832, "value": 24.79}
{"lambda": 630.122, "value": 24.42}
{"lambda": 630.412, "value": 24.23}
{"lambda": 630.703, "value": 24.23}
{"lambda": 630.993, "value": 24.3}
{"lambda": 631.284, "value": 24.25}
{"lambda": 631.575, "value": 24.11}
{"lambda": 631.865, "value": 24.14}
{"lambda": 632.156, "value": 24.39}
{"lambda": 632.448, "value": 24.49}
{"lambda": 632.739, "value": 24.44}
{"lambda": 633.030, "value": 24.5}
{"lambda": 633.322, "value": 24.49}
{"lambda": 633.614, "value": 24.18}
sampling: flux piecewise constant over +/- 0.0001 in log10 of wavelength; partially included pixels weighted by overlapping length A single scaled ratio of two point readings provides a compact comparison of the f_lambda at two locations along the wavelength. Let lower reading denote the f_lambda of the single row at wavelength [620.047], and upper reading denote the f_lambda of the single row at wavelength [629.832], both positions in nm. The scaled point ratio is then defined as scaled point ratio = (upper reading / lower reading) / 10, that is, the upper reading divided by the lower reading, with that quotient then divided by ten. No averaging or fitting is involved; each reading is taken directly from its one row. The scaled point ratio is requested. 0.104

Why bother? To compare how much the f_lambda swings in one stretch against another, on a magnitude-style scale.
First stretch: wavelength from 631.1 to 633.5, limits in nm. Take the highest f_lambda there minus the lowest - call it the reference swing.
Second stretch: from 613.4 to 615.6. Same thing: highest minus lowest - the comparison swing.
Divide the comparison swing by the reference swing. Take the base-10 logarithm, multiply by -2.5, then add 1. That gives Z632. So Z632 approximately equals -1.0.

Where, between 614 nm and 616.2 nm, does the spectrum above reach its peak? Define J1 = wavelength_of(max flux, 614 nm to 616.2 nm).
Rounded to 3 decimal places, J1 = 614.645 nm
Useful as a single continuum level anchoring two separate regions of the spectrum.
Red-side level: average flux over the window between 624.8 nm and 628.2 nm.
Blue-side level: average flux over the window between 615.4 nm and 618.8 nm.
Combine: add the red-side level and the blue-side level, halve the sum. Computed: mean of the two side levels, 23.3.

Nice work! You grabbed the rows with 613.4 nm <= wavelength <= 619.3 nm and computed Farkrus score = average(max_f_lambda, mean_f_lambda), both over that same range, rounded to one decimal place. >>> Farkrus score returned 24.7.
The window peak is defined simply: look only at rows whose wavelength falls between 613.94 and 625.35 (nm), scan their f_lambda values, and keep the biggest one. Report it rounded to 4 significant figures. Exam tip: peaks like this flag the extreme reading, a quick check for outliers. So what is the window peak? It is 25.77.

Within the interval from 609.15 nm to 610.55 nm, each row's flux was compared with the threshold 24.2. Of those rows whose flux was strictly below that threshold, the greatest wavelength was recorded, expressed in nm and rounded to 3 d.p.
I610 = 610.414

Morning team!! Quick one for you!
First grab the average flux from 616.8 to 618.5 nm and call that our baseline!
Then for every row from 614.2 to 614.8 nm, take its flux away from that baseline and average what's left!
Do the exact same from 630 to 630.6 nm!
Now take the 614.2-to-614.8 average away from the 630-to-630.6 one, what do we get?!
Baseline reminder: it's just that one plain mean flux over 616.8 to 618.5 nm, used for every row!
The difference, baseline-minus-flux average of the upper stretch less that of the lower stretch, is 1.3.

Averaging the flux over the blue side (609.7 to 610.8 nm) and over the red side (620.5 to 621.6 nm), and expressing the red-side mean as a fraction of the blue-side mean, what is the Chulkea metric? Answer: 0.86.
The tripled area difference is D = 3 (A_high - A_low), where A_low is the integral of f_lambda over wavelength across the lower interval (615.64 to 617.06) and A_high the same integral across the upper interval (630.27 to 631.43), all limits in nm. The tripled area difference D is -5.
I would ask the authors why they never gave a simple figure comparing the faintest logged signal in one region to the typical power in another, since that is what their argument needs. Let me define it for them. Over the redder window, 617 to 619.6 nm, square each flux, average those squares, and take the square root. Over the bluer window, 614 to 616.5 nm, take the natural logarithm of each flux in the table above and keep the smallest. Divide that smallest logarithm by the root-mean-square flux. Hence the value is 0.125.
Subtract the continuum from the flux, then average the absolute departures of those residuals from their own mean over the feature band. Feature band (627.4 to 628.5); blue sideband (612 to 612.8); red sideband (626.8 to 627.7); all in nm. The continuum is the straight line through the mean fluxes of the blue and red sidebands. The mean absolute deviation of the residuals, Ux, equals 0.26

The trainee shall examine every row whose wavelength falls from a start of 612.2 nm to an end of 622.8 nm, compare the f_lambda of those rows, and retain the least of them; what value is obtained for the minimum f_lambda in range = 20.24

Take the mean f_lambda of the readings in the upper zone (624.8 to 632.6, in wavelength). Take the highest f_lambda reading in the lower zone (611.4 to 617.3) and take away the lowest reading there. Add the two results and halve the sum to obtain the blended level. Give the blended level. 14.8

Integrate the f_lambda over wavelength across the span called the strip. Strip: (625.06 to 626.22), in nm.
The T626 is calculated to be 27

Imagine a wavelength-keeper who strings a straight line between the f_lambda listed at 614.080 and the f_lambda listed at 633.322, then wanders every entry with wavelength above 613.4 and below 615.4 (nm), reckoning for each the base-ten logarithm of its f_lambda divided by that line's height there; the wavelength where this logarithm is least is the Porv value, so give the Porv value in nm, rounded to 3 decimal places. 613.514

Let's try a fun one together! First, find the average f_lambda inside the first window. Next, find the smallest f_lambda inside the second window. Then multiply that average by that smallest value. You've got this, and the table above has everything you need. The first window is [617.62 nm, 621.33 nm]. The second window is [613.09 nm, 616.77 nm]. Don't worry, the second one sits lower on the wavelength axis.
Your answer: 475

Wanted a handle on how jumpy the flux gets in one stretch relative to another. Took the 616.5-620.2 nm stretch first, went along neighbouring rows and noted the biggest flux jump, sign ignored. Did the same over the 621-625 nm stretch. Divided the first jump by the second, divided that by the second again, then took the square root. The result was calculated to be 1.0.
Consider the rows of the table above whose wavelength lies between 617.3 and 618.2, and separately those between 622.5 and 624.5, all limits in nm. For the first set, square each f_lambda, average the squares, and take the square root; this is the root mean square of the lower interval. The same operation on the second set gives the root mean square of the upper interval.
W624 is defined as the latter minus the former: -0.9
